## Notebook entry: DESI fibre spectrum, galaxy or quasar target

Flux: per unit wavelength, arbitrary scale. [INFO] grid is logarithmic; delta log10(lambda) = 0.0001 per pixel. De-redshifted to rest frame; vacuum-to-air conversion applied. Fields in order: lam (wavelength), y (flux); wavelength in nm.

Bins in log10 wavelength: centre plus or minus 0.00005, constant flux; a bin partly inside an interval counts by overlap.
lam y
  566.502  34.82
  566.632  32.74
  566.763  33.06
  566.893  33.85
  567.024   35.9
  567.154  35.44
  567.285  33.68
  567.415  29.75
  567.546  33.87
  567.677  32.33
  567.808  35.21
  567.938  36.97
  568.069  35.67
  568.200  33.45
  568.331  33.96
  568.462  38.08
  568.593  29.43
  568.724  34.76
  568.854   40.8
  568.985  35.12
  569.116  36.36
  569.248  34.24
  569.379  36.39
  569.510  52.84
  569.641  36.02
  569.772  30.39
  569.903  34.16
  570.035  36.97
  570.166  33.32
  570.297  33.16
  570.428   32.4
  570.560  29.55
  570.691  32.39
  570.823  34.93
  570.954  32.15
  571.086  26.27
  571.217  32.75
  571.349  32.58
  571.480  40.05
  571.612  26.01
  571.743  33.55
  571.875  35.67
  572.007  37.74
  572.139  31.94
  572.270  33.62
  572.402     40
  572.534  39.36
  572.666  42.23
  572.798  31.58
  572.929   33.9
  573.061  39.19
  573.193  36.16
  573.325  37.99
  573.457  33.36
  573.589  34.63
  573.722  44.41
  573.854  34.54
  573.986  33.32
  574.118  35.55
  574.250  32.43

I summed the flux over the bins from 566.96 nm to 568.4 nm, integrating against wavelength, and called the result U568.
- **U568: 49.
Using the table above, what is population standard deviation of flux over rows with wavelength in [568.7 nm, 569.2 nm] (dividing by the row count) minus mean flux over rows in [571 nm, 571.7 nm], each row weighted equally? -29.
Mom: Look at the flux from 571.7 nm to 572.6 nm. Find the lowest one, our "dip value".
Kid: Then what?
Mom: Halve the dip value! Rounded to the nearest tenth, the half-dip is 16.0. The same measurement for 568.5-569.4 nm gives 14.7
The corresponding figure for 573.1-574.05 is 16.7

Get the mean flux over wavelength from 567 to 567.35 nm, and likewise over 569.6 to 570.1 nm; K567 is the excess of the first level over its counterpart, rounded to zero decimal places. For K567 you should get 1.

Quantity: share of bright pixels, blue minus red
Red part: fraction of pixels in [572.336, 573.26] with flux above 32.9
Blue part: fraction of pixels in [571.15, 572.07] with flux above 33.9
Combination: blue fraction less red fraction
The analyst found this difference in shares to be -0.4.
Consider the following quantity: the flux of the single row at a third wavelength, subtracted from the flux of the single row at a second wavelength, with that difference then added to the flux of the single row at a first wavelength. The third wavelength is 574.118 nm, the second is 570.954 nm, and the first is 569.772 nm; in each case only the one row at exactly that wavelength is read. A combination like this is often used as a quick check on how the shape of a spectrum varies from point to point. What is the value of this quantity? 27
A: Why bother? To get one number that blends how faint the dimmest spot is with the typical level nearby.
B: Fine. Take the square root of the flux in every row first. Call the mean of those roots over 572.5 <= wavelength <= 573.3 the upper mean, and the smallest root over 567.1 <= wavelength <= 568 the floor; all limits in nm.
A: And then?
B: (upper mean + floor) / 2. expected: 5.77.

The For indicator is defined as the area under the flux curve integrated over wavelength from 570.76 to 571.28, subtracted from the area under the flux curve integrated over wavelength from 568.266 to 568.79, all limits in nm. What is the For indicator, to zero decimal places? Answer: 1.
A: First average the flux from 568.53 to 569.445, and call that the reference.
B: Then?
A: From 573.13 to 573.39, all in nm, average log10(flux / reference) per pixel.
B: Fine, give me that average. 0.02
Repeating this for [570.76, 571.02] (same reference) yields -0.02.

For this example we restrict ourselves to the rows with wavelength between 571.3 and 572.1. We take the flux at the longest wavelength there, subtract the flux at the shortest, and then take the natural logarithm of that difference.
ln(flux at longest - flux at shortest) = 1.6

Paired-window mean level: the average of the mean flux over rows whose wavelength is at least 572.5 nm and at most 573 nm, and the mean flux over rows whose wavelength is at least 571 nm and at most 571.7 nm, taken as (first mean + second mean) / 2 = 34.1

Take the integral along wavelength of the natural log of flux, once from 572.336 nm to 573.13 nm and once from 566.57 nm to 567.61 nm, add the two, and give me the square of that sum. 43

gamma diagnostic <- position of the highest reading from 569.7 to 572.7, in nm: 572.666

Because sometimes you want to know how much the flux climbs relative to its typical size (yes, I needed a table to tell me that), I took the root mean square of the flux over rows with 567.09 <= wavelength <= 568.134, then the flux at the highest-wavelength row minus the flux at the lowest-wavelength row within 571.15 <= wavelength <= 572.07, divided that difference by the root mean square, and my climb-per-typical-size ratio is 0.15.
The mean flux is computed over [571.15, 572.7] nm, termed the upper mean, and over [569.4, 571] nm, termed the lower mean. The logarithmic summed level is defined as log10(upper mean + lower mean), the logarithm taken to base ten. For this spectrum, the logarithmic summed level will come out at 1.85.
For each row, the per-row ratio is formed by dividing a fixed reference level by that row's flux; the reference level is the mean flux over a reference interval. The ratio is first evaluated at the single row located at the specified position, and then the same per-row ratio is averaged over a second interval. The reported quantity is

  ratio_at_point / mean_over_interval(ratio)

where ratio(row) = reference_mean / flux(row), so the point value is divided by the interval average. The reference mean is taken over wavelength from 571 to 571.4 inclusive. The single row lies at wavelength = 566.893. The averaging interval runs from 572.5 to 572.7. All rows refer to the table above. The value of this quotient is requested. 1.2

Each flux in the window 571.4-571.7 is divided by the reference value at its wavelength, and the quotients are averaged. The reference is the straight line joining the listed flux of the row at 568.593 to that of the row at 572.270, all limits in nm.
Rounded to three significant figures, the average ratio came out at 1.01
